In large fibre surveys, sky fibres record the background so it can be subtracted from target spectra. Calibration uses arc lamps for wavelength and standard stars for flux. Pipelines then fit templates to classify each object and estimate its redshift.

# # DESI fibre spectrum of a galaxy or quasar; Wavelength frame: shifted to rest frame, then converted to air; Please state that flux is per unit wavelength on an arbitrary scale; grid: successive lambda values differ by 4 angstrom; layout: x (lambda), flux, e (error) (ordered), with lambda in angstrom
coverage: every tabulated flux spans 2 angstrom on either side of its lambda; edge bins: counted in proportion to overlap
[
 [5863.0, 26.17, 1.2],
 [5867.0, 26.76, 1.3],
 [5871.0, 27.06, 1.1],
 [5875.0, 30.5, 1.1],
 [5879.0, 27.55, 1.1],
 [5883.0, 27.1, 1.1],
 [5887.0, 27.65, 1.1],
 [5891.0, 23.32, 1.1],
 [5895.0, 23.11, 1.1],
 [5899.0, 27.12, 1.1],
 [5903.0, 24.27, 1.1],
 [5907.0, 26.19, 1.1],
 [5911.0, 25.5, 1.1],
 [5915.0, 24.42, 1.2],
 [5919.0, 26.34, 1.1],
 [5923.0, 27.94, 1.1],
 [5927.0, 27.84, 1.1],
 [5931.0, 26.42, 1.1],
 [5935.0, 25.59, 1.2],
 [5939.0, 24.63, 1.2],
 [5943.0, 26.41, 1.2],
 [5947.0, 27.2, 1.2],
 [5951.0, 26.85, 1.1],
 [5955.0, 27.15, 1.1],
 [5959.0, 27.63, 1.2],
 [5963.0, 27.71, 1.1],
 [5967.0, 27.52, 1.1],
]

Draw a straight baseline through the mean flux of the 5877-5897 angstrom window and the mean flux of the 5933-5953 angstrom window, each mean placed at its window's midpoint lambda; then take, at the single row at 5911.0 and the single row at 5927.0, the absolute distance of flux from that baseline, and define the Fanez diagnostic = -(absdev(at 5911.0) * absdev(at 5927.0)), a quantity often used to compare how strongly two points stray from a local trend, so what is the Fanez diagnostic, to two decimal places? -0.75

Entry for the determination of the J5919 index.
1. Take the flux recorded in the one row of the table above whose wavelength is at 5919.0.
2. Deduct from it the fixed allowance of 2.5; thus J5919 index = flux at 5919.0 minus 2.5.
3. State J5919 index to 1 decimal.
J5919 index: 23.8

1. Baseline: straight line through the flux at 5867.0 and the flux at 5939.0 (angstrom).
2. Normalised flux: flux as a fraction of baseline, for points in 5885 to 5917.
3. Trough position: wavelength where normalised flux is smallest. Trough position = 5895.0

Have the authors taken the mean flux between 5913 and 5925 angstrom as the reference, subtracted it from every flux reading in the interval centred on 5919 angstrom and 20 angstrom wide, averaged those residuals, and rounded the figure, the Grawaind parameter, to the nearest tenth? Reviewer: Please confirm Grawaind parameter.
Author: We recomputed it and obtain 0.2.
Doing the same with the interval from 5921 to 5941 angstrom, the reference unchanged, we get 0.3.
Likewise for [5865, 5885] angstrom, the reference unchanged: 1.6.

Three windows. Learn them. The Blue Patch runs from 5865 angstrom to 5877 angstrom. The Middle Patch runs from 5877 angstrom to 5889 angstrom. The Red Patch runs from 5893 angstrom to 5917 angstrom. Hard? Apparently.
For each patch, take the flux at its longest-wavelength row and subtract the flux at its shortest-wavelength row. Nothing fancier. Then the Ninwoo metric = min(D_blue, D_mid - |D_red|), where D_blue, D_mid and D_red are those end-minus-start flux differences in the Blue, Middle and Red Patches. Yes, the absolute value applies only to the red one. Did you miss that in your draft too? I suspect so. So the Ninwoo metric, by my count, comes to -1.2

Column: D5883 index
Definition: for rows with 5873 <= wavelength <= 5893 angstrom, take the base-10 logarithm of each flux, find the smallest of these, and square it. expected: 1.87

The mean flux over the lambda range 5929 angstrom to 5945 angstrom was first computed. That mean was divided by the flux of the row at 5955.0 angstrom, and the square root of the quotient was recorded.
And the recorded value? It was 0.97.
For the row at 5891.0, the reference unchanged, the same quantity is 1.05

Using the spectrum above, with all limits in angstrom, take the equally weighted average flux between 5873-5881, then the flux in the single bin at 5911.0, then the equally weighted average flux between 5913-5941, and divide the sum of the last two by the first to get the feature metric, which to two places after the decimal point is 1.78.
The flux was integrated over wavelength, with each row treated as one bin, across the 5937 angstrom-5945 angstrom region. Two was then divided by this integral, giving 0.0098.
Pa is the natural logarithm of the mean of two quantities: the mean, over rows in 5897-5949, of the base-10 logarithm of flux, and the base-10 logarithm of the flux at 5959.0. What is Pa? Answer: 0.357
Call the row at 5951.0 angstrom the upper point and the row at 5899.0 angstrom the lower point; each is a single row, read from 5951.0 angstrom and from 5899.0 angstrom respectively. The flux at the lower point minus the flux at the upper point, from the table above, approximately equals 0.27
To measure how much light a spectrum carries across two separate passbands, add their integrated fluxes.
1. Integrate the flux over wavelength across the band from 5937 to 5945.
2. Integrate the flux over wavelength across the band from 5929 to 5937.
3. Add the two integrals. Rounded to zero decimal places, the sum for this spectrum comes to 412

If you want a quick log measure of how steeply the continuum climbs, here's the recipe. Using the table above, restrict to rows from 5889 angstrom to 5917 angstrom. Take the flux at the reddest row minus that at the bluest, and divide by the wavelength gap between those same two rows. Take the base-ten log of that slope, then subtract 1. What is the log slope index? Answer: -2.3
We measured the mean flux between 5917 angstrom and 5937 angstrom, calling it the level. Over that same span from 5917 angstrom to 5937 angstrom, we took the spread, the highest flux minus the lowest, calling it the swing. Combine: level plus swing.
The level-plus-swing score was 29.2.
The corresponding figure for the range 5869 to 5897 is 34.0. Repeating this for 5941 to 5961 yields 28.3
